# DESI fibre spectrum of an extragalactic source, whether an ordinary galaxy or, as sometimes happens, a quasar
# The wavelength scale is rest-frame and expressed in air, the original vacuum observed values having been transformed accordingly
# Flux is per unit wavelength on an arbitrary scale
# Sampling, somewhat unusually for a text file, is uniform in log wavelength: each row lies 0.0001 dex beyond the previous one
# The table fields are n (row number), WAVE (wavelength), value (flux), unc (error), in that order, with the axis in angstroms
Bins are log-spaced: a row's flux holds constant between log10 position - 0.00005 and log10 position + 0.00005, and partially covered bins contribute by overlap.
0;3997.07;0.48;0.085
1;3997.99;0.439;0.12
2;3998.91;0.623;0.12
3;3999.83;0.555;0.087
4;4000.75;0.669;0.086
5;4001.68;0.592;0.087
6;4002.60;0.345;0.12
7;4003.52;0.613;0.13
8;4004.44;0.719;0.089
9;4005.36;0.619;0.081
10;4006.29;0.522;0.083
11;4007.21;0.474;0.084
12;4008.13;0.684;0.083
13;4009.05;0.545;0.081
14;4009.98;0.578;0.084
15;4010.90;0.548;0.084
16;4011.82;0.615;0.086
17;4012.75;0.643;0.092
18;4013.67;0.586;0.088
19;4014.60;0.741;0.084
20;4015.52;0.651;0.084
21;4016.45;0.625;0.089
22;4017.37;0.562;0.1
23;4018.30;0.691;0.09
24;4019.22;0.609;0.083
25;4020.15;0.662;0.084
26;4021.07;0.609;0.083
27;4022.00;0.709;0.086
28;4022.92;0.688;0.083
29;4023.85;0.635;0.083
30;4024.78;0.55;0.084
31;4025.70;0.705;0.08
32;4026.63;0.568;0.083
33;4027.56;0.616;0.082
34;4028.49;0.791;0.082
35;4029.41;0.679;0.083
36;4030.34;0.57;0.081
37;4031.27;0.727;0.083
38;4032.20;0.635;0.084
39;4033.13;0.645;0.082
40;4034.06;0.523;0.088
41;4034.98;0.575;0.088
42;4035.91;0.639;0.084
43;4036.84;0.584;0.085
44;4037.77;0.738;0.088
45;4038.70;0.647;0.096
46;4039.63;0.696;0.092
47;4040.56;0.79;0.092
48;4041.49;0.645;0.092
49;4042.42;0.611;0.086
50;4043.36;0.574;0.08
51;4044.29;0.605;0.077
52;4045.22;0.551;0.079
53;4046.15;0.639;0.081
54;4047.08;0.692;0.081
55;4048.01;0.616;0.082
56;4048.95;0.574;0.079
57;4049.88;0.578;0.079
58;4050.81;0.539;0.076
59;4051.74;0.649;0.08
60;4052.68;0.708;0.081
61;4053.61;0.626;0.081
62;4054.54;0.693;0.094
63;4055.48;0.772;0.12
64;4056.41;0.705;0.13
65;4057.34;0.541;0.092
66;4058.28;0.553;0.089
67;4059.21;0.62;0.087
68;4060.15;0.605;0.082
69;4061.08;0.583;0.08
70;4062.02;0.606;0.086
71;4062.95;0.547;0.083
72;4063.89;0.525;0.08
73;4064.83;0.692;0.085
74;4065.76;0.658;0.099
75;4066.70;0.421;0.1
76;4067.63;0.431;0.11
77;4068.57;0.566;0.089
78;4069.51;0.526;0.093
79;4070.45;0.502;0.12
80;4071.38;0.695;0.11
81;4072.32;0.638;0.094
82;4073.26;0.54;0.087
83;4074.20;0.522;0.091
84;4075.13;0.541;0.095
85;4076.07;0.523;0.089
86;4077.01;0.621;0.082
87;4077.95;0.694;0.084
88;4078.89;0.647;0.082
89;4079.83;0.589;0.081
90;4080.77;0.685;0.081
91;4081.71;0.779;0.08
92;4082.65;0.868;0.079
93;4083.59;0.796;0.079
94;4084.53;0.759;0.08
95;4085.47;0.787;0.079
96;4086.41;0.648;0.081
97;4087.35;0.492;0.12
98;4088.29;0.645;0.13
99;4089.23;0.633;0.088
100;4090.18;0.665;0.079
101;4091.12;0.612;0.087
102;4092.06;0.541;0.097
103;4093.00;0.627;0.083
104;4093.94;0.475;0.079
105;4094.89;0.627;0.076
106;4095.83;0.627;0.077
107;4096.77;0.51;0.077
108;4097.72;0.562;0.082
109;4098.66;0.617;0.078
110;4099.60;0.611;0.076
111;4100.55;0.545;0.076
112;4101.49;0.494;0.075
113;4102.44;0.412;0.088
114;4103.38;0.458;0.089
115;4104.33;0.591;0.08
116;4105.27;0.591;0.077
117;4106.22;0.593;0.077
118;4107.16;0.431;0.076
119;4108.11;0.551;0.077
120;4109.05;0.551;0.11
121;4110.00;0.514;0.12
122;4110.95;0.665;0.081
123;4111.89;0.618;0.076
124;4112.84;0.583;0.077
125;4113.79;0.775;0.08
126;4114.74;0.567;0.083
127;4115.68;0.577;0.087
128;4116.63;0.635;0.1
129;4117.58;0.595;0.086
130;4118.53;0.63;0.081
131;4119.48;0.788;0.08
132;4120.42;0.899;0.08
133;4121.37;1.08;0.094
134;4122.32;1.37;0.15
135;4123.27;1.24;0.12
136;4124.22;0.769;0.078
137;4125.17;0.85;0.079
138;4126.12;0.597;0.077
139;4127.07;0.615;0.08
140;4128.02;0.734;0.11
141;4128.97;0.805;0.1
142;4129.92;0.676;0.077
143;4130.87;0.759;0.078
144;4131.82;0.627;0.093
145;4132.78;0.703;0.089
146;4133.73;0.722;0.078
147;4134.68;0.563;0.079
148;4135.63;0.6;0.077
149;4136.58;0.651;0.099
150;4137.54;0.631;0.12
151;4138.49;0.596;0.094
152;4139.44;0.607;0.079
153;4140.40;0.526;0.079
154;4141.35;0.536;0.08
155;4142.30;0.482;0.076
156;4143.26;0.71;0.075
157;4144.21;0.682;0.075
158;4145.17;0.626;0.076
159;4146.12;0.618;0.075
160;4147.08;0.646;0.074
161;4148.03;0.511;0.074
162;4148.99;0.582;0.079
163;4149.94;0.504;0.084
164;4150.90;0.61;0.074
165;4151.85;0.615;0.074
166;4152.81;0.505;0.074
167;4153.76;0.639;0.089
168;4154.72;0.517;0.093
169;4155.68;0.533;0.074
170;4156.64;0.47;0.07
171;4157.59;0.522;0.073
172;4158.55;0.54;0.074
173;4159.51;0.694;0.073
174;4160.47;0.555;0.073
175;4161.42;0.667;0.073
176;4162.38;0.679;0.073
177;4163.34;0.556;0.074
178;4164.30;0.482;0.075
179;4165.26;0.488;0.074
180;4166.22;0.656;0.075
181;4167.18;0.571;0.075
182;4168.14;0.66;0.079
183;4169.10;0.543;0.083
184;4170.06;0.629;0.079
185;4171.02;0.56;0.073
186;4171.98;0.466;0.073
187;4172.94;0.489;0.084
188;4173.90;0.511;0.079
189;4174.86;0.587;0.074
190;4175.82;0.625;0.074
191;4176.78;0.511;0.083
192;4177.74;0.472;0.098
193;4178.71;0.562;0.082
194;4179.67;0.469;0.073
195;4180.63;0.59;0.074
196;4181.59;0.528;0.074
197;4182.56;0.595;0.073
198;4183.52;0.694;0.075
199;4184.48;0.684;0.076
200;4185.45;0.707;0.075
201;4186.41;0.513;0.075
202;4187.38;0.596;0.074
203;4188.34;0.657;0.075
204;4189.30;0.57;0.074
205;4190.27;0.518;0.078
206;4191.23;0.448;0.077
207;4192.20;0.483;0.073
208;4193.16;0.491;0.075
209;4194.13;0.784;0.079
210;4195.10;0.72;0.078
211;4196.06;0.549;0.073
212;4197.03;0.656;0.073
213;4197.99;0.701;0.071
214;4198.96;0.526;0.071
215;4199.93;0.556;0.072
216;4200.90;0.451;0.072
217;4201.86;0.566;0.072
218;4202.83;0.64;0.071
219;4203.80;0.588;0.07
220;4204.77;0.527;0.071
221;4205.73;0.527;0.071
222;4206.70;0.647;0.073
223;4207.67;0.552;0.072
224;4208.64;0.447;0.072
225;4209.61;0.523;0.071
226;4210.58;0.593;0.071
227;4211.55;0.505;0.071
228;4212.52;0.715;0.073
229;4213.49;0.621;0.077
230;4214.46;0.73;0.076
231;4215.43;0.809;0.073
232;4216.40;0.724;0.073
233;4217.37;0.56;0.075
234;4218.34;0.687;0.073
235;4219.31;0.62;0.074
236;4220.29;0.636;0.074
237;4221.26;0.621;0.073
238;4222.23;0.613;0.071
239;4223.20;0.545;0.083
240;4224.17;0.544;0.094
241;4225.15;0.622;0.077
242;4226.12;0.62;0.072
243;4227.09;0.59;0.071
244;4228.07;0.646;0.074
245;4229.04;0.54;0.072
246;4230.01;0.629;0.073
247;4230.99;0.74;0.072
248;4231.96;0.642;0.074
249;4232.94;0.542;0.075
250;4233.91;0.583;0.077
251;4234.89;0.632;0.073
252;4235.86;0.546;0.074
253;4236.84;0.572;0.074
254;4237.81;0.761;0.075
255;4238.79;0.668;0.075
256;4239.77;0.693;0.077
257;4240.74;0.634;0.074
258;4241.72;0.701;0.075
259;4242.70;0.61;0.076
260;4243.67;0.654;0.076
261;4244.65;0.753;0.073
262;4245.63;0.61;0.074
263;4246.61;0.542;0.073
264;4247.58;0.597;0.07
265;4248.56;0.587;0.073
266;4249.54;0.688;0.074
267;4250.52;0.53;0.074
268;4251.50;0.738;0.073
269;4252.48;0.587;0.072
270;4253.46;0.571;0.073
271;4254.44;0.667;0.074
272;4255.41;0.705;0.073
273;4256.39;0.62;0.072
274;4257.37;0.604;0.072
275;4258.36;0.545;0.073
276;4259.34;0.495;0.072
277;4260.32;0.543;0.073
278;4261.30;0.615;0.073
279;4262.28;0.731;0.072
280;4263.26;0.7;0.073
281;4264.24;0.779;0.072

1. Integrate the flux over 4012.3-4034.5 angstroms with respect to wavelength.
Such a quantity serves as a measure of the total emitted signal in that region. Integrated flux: 14.3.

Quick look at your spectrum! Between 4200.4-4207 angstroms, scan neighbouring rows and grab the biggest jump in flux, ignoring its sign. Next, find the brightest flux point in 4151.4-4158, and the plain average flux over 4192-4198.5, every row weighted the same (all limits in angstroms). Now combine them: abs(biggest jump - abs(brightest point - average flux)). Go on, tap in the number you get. 0.11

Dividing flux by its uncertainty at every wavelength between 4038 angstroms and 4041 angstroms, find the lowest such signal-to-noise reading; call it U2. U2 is 6.7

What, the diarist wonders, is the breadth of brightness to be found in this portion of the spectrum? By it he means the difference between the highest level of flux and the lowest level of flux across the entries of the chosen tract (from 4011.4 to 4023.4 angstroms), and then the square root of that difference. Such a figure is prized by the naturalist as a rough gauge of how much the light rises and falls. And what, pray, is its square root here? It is 0.42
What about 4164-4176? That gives 0.44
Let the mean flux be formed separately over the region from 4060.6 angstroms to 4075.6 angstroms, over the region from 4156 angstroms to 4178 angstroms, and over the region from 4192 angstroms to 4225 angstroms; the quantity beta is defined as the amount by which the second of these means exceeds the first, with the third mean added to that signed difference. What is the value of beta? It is 0.60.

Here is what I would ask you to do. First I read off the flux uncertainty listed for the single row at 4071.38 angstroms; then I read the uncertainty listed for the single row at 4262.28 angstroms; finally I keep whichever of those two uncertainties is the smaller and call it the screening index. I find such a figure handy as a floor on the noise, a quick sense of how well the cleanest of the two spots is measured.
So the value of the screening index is 0.072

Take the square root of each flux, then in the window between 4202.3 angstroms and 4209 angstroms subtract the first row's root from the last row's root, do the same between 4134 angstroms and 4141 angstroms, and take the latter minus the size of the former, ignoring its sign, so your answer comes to -0.156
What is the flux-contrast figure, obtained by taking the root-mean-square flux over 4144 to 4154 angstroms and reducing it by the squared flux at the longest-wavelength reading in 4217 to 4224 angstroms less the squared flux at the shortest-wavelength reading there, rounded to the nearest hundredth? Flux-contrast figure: 0.61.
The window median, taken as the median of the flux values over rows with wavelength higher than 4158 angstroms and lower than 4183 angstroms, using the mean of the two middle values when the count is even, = 0.558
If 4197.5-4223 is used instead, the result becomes 0.603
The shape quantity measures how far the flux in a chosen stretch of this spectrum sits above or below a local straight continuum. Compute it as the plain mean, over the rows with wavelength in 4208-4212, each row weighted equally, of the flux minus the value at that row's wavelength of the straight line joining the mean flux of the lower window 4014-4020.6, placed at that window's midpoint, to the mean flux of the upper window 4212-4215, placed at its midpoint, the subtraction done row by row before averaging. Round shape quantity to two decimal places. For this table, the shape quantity -0.17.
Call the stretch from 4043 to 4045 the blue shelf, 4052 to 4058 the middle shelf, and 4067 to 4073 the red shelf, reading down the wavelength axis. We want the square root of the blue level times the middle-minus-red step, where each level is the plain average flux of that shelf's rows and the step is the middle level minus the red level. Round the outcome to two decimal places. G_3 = 0.26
